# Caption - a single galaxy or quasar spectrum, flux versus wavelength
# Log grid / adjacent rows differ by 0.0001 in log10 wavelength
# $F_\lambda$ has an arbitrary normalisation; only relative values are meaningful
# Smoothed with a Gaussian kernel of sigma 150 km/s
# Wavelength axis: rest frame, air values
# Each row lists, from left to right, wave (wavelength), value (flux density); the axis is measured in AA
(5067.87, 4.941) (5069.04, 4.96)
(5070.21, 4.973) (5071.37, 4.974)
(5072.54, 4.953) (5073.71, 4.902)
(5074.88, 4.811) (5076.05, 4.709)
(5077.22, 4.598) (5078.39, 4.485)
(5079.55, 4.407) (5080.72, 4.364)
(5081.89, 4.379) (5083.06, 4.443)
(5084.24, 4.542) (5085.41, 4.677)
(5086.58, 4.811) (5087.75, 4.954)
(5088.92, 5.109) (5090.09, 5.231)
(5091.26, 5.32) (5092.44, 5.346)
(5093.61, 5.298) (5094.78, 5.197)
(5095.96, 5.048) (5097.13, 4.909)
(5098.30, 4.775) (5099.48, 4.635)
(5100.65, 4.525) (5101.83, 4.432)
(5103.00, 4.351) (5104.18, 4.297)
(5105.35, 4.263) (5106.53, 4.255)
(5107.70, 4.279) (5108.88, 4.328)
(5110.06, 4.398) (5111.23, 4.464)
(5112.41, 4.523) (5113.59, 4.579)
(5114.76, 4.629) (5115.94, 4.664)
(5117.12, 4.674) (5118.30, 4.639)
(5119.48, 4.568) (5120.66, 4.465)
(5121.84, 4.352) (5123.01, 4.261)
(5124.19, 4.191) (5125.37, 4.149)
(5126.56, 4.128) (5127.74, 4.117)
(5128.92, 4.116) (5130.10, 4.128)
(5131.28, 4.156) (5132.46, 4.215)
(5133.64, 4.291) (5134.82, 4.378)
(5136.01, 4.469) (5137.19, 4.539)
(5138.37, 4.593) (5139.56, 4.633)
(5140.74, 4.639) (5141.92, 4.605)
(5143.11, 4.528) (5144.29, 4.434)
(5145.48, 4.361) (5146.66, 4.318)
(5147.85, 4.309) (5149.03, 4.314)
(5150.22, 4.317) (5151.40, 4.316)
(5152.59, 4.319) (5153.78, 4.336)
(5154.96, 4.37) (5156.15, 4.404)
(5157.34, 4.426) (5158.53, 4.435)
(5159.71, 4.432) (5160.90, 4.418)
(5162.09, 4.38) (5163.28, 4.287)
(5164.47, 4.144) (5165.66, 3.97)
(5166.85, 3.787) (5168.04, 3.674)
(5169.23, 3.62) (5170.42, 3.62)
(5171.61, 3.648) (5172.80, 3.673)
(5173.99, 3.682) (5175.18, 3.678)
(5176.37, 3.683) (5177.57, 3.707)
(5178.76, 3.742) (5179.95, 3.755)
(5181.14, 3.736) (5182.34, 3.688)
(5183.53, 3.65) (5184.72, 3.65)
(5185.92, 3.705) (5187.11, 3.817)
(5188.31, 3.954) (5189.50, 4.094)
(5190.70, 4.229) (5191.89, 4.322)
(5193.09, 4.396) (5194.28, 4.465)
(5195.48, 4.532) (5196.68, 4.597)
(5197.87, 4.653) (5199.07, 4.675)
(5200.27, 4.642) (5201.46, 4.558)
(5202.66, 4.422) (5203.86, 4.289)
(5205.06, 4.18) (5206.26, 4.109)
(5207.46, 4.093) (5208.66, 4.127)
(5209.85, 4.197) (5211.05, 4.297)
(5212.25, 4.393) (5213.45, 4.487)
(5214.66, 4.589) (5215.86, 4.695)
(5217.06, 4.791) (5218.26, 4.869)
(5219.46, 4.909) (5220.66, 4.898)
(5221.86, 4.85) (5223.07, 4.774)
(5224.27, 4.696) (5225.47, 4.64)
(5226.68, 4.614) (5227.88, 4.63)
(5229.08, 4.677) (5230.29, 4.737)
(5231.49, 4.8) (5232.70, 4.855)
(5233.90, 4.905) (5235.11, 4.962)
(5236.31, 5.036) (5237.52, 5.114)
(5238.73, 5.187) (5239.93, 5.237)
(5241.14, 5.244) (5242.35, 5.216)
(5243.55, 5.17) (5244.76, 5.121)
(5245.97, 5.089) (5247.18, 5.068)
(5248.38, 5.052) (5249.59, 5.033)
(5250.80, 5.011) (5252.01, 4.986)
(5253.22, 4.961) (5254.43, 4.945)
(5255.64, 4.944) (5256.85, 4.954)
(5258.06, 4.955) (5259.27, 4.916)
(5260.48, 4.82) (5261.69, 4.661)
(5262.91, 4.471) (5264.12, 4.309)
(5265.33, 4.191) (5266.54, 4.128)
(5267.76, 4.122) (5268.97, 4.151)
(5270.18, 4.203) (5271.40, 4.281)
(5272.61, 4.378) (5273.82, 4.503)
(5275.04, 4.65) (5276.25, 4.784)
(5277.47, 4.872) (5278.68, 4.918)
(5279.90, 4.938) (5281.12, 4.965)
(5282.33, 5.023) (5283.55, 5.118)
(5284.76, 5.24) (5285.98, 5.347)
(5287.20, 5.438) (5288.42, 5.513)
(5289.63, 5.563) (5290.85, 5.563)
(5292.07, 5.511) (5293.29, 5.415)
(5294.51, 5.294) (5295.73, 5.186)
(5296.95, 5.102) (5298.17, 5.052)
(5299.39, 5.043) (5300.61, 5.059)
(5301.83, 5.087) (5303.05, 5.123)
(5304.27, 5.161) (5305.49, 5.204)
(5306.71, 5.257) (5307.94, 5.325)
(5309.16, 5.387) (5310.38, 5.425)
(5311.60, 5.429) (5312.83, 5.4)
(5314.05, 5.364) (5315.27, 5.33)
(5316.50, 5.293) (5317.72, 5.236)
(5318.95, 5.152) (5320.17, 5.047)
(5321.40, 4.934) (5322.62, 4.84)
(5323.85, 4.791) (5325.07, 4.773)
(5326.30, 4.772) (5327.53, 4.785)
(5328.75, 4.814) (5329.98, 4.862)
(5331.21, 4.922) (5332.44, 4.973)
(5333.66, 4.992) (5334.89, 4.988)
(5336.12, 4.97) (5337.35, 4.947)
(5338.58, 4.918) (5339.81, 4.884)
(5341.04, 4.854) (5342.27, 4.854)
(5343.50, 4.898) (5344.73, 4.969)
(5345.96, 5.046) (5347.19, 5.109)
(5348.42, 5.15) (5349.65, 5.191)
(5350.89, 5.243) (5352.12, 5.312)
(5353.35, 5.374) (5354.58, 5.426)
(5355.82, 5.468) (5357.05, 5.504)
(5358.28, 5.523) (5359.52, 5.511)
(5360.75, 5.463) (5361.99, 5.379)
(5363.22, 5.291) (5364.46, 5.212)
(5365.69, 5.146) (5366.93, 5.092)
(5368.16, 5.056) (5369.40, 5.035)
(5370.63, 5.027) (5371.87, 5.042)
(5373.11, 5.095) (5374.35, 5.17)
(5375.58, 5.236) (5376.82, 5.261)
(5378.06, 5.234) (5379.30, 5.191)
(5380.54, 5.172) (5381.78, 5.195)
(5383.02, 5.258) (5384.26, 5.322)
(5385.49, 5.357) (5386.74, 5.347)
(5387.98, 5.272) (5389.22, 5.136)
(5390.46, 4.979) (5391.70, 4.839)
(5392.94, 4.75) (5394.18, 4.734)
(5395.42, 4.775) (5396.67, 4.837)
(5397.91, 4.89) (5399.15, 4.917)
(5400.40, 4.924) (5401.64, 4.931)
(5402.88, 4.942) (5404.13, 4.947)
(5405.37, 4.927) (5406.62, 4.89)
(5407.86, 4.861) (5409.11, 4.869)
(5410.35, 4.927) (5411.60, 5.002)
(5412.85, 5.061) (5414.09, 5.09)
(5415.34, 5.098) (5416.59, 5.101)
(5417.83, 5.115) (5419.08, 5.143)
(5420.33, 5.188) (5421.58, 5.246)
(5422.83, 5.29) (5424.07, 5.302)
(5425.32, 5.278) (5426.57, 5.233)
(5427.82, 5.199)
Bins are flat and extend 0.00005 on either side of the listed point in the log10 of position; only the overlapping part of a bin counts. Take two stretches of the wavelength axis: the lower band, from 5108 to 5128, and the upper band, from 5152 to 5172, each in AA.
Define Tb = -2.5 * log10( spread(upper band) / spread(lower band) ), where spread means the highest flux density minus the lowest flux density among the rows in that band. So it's -0.41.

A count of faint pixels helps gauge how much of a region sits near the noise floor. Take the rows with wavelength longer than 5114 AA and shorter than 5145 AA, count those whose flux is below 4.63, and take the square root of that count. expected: 4.6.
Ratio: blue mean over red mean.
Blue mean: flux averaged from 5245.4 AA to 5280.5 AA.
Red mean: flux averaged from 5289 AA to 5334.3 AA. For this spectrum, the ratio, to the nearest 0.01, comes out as 0.91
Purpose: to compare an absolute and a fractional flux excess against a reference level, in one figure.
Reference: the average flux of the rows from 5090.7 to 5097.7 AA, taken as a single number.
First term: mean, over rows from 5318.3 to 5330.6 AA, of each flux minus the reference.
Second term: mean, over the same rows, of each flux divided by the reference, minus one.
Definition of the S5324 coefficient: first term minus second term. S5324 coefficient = -0.25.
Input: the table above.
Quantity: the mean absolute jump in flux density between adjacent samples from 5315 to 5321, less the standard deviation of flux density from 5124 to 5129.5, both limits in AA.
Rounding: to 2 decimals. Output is 0.04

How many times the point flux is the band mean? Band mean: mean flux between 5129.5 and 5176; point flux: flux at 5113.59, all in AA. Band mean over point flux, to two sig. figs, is 0.92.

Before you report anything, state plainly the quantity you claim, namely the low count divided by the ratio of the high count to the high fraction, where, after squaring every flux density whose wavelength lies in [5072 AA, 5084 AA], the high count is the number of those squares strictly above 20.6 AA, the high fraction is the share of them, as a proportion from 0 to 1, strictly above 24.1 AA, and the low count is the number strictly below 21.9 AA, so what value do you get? 0.12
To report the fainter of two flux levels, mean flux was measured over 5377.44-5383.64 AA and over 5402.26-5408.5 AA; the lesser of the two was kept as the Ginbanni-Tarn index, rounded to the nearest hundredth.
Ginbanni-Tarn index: 4.91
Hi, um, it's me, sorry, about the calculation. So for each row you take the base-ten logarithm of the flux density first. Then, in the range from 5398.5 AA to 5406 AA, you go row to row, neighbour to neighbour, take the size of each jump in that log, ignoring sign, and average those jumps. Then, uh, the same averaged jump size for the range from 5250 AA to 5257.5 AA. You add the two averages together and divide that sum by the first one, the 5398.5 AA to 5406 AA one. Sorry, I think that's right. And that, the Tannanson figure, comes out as 2.5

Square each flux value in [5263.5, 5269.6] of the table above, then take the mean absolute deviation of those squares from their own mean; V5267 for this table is 0.47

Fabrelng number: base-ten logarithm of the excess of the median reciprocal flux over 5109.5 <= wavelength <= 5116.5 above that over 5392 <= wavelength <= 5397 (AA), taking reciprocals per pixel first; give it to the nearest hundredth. -2.01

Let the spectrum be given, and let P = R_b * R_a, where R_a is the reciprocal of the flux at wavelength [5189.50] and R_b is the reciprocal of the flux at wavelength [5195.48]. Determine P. 0.054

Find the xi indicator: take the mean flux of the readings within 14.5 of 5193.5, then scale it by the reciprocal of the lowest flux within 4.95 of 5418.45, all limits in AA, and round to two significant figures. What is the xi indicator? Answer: 0.82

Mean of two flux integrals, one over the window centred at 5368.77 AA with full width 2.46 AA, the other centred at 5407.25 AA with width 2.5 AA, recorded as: 12.3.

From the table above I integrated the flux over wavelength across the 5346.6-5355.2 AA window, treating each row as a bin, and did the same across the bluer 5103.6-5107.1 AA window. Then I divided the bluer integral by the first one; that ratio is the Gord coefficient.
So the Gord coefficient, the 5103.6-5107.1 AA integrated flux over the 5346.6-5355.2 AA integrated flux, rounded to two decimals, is 0.33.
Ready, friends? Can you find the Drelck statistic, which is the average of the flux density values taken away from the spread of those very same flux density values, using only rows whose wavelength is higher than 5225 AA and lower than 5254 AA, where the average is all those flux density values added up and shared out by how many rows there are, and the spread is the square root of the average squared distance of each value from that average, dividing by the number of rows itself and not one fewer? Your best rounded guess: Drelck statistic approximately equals -4.8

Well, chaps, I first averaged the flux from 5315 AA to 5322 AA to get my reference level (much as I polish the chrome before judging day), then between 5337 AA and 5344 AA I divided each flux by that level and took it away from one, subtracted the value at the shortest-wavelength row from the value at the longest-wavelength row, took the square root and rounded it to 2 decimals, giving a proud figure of 0.10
